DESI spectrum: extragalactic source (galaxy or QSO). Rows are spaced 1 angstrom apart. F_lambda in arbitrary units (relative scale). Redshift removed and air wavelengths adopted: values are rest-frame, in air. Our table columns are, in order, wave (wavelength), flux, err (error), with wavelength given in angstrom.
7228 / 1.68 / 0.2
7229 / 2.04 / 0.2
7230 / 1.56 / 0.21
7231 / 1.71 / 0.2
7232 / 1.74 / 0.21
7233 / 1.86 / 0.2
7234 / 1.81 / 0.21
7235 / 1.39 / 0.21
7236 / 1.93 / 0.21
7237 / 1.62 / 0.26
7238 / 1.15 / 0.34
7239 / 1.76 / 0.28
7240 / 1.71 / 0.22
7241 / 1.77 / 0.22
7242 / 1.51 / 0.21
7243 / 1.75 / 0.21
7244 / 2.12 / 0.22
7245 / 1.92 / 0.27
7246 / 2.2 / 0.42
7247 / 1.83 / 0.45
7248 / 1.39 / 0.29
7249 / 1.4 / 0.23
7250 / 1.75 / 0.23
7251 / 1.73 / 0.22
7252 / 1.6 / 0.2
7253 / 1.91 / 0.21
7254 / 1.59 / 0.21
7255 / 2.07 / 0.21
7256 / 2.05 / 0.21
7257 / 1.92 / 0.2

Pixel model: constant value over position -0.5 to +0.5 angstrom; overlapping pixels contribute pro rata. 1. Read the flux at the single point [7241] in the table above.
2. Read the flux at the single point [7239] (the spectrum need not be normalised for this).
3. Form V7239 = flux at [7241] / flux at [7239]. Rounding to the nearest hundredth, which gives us 1.01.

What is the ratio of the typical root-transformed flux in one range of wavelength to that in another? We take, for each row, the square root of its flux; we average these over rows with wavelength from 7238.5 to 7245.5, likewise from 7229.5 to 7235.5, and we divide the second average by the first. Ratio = 0.97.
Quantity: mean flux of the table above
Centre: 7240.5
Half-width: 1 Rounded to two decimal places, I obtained 1.74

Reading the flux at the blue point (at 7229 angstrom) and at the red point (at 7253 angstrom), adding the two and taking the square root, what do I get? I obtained 1.99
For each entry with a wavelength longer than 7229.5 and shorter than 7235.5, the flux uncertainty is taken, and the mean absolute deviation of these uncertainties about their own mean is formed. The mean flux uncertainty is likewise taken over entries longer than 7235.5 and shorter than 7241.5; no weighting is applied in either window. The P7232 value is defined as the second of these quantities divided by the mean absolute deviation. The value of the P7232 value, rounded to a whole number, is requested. 57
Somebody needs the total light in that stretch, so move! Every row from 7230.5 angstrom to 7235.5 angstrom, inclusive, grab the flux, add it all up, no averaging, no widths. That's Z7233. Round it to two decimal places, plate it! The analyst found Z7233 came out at 8.51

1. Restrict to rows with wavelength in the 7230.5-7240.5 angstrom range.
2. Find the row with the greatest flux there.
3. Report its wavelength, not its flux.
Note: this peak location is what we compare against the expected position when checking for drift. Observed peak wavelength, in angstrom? 7236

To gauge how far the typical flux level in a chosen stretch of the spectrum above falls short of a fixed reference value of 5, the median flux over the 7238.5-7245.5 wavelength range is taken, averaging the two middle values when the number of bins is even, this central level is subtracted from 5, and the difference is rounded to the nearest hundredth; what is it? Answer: 3.24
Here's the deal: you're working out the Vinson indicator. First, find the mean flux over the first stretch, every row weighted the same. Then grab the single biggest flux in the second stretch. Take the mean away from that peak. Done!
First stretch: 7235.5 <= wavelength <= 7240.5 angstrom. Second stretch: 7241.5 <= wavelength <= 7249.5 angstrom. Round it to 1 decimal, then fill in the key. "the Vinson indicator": 0.6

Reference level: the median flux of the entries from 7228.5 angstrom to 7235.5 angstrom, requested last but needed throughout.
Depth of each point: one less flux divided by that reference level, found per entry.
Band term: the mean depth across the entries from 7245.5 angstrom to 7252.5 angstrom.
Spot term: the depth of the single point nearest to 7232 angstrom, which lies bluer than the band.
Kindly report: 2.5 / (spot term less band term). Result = -109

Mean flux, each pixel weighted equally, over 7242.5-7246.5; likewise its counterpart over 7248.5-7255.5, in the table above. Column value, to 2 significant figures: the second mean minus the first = -0.28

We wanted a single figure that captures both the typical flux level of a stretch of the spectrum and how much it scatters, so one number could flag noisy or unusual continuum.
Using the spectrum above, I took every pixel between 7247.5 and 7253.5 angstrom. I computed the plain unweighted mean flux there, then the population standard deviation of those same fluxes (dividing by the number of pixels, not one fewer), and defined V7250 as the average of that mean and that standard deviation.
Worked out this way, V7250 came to 0.91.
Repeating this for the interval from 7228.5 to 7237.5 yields 0.96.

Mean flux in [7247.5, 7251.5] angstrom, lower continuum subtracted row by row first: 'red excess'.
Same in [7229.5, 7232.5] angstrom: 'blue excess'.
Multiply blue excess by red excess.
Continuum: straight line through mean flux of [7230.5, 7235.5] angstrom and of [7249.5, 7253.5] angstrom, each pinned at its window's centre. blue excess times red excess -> 0.005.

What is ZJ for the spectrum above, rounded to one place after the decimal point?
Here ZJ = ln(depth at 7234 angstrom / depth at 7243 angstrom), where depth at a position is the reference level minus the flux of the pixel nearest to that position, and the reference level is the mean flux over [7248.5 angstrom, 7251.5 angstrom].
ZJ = 0.4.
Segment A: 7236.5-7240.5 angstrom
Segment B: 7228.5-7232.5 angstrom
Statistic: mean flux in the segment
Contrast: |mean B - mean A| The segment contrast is 0.20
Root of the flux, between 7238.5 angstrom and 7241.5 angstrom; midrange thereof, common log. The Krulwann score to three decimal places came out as 0.120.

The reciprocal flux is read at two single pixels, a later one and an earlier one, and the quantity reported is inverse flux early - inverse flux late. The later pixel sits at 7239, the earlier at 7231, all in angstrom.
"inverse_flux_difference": 0.02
